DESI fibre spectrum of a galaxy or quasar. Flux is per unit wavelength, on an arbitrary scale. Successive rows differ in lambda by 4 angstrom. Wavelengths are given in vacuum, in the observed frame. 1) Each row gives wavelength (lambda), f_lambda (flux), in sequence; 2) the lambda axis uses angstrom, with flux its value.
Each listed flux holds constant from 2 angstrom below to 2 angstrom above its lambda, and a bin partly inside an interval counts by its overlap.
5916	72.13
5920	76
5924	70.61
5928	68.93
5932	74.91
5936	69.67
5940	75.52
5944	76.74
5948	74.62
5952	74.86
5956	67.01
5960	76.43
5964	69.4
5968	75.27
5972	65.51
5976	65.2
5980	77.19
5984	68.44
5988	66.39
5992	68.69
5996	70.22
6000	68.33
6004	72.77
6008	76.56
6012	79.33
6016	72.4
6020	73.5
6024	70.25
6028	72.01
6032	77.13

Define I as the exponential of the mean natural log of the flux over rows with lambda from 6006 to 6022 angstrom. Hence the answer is 75.4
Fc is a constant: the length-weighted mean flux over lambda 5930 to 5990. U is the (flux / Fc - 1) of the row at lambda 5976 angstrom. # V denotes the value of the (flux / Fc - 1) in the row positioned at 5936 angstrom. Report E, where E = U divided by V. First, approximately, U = -0.092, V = -0.03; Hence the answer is 3.1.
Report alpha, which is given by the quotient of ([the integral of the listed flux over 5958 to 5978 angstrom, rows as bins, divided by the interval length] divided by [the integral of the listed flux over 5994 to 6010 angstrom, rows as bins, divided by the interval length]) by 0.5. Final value 1.96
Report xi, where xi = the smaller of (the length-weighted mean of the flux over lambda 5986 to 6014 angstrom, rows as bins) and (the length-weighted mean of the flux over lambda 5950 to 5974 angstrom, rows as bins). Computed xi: 71.4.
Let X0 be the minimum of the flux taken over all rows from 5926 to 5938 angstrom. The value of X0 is 68.93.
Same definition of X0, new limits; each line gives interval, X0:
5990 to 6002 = 68.33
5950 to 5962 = 67.01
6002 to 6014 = 72.77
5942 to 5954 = 74.62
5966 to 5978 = 65.2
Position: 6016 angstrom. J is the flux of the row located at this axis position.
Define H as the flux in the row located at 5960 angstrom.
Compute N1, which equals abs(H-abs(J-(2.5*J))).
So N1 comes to 32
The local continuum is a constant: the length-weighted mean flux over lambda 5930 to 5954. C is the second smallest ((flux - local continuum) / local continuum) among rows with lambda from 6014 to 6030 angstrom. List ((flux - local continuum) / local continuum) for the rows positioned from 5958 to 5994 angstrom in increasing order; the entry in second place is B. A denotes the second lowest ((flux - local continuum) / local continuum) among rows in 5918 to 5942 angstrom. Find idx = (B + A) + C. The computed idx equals -0.215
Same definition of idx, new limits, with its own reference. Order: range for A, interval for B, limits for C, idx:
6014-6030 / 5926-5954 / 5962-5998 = -0.215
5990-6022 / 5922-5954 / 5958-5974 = -0.207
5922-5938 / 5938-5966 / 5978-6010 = -0.212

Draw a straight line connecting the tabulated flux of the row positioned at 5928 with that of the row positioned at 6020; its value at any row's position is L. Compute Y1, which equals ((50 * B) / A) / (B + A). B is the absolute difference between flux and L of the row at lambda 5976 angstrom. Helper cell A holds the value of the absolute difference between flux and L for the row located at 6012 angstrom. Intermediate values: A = 6.23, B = 6.1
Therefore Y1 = 3.98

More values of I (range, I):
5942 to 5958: 73.2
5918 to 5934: 72.6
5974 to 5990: 69.2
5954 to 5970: 71.9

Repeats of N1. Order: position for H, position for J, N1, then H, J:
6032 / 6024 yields 28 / 77.13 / 70.25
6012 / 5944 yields 36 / 79.33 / 76.74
